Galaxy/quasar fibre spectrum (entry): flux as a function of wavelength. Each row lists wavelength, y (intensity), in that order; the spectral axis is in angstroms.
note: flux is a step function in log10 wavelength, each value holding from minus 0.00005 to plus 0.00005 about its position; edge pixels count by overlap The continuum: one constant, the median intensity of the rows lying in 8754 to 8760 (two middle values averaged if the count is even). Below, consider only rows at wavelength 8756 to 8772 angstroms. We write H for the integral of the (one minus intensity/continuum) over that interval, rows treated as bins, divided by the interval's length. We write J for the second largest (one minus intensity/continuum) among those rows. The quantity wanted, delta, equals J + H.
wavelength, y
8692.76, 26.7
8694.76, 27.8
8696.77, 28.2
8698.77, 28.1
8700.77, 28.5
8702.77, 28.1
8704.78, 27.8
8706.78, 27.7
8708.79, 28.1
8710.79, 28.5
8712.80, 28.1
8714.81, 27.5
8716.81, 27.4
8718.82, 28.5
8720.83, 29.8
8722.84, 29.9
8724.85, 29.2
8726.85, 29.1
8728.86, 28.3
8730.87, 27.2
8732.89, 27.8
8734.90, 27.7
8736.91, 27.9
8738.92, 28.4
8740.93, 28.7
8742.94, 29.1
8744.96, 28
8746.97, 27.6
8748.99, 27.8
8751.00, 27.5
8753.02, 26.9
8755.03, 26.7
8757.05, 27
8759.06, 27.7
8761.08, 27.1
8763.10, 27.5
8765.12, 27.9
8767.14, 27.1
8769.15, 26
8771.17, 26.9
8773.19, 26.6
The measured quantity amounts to -0.002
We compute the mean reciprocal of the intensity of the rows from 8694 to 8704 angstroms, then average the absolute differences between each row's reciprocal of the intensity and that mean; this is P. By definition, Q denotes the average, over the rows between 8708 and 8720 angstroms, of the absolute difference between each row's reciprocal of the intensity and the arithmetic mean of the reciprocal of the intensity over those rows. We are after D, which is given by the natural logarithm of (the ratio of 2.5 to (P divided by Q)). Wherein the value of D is 1.7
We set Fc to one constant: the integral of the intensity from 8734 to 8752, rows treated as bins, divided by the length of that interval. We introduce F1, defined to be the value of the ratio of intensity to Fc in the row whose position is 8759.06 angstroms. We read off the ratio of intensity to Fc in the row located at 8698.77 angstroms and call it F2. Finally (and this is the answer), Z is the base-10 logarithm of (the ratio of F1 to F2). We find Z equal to -0.01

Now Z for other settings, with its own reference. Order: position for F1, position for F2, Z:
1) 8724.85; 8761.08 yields 0.03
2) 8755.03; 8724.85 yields -0.04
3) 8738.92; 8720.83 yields -0.02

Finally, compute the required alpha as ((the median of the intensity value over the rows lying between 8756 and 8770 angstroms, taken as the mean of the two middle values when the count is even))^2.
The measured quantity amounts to 734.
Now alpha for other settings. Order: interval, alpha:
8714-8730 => 829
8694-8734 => 790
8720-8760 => 776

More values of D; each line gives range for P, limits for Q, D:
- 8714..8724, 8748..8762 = 0.0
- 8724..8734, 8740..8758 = 0.9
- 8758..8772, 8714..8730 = 1.4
